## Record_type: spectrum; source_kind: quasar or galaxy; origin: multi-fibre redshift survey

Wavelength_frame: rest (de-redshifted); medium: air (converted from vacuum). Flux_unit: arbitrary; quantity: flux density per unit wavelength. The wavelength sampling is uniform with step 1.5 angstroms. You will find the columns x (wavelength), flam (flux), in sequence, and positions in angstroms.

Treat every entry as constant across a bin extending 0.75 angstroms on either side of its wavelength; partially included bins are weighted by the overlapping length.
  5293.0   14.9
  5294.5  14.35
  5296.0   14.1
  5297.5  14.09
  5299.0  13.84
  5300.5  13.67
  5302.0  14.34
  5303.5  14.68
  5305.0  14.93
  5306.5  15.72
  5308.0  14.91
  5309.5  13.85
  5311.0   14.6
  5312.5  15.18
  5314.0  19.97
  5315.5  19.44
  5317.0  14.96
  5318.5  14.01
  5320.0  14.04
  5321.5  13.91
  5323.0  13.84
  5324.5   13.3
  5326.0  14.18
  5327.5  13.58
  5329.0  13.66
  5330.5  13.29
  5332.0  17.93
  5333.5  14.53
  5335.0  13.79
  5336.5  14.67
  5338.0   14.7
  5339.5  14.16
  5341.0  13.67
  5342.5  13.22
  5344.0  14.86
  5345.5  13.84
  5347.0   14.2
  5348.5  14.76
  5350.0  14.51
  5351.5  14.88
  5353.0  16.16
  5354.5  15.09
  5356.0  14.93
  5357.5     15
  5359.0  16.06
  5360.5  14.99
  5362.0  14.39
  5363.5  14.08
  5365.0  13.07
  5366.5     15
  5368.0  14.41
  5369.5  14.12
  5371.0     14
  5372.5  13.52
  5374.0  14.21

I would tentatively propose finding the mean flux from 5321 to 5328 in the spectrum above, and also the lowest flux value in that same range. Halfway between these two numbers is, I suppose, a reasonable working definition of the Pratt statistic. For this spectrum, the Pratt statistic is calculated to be 13.5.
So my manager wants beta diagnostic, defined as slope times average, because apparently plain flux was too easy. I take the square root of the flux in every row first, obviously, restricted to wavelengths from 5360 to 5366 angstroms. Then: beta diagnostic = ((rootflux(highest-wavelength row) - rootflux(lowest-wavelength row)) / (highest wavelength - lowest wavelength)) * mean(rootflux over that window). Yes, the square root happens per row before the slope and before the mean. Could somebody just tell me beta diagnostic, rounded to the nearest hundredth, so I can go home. -0.21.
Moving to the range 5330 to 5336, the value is 0.06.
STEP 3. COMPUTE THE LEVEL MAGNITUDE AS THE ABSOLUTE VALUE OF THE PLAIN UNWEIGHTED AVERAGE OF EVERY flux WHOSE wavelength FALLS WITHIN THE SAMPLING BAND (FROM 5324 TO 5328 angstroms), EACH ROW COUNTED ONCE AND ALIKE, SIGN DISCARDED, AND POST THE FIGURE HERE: 13.7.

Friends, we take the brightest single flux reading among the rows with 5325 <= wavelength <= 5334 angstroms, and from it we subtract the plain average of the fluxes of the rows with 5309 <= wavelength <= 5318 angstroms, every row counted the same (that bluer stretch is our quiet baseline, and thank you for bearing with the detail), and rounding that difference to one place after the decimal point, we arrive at 1.6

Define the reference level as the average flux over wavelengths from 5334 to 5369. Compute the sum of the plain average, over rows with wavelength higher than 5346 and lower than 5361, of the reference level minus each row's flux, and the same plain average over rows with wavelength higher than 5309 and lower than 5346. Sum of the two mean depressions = -0.7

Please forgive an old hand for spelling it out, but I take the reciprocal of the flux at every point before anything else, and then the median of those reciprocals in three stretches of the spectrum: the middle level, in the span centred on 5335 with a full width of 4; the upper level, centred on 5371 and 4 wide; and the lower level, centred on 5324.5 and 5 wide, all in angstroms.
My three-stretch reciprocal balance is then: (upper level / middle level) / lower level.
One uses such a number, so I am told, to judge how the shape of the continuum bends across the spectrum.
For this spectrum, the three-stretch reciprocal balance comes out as 14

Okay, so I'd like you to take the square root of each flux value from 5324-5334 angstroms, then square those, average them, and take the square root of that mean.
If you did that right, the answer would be 3.79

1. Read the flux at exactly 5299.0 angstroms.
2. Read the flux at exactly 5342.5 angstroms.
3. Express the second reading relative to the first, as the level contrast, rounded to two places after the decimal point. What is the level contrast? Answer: 0.96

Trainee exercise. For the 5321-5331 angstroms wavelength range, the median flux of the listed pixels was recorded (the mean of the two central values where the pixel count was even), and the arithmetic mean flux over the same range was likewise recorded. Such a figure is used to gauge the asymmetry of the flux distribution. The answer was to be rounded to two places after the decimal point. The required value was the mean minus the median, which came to 0.02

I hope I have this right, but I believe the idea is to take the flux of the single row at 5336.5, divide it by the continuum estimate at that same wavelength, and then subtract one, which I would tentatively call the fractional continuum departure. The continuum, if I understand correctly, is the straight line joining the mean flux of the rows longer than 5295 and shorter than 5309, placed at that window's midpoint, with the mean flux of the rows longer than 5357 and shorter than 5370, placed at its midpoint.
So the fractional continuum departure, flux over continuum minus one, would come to 0.010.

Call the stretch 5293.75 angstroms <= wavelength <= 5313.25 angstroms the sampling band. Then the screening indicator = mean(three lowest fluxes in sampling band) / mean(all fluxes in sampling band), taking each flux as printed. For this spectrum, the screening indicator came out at 0.952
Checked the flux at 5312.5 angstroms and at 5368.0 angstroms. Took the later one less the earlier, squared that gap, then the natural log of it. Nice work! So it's -0.5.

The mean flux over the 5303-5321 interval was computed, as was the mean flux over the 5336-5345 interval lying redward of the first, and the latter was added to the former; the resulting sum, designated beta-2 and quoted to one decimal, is 29.7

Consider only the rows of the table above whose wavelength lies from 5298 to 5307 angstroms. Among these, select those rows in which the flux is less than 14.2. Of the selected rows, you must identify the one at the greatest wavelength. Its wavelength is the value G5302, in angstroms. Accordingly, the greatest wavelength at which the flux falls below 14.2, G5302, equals 5300.5 angstroms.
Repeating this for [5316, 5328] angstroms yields 5327.5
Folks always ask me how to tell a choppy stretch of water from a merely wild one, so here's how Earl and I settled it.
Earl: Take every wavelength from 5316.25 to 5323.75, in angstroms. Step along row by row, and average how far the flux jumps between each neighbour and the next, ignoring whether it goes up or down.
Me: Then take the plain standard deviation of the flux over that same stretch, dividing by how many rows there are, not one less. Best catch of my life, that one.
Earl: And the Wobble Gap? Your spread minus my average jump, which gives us 0.1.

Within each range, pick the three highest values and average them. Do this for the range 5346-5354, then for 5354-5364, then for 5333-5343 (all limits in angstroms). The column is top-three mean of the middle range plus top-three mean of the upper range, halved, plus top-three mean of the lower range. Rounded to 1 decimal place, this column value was 30.0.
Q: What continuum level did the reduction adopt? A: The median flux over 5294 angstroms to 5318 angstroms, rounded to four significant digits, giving 14.64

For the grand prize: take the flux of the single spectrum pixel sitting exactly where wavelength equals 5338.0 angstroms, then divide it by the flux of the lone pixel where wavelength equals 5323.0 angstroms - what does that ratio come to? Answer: 1.06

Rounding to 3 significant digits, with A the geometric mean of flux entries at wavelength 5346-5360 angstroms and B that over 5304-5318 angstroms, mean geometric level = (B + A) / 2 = 15.4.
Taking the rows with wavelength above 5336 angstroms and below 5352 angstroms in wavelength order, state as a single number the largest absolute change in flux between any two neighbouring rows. 1.6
